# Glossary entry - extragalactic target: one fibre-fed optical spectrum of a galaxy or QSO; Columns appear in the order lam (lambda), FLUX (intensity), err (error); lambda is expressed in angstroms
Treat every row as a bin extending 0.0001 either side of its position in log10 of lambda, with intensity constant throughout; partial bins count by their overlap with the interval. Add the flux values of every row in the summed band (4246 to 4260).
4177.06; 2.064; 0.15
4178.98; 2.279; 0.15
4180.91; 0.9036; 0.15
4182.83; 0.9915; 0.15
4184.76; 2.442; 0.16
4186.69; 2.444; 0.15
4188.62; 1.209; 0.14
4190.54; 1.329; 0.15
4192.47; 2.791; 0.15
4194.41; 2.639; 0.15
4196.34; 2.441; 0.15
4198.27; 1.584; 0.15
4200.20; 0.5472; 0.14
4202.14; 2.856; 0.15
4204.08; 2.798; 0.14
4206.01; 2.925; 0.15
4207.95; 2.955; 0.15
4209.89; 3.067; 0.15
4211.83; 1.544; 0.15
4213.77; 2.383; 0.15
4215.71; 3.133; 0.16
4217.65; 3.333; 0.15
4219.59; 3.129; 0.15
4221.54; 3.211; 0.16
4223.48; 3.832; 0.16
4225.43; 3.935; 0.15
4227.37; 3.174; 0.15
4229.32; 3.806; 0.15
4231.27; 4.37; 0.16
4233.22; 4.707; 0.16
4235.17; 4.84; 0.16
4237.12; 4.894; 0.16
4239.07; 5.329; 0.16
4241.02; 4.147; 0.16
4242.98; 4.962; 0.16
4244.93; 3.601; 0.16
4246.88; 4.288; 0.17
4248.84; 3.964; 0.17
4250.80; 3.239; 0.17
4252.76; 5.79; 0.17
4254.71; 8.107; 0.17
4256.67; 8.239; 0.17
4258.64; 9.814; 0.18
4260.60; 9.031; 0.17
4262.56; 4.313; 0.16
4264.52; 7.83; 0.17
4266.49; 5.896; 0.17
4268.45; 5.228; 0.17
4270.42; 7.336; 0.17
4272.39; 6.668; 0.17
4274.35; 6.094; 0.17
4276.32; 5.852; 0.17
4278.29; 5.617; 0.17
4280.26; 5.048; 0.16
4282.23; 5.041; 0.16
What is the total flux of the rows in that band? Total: 43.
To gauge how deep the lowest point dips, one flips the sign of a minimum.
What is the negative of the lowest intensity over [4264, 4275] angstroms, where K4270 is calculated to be -5.2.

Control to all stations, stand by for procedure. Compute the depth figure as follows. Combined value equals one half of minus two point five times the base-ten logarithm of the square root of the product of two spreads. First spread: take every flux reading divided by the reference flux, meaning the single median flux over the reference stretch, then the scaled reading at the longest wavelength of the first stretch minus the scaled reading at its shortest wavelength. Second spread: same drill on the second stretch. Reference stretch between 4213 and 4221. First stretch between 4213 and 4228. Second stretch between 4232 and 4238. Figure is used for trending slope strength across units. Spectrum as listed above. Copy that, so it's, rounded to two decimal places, 1.14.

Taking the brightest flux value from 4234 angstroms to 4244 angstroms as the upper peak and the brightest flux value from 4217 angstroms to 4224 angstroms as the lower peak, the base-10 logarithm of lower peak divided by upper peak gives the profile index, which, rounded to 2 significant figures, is -0.14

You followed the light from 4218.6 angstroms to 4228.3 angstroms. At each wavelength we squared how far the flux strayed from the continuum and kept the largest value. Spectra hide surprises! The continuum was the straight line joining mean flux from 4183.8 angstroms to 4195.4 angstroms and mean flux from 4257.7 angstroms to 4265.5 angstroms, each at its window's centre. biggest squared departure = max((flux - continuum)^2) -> 3.6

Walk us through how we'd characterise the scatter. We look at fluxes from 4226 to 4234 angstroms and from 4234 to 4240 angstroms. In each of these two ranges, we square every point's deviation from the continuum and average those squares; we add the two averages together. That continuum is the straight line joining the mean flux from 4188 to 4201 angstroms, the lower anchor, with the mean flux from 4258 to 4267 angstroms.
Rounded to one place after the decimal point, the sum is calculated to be 0.8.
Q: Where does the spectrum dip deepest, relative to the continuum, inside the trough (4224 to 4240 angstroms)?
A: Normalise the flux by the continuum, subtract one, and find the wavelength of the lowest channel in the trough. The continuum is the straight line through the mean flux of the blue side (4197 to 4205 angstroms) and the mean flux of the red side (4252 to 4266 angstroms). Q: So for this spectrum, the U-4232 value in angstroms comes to 4227.37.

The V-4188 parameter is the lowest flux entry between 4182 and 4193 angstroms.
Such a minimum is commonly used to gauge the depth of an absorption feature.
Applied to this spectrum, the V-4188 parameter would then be 0.9915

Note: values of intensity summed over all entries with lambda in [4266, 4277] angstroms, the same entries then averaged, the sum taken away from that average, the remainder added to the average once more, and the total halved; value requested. -12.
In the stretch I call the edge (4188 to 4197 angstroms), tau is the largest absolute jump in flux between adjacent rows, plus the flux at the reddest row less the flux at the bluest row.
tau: 2.7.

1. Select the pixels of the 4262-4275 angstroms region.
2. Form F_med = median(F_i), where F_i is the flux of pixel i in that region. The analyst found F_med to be 6.1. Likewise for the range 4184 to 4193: 2.4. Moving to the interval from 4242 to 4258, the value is 4.6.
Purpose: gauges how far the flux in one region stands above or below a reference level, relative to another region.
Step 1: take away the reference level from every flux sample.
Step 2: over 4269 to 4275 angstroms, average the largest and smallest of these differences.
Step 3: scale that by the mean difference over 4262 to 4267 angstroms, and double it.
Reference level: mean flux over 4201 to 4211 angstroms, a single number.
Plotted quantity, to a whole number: 2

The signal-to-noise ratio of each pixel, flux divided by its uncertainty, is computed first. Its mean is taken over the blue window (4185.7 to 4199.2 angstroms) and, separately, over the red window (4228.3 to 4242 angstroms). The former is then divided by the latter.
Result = 0.48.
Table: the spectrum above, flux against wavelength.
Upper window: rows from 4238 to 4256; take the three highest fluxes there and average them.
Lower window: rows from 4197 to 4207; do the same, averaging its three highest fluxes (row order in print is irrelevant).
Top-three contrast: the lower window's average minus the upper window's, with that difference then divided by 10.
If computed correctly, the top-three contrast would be -0.35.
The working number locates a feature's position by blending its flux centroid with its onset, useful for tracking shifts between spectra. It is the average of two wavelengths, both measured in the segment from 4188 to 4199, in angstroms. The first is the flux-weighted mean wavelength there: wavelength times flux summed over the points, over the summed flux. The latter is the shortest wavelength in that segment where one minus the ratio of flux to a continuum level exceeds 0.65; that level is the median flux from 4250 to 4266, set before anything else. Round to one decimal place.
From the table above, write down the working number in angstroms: 4191.2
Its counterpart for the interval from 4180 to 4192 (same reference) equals 4183.5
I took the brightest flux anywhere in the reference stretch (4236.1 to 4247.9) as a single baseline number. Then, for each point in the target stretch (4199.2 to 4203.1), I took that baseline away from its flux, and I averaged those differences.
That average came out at -3.6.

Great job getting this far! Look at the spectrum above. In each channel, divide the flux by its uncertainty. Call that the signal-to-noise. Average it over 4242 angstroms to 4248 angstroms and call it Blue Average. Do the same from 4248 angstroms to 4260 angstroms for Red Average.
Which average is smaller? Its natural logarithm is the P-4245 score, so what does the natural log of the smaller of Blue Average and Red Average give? 3.27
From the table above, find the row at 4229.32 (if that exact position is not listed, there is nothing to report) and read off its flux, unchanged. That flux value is 3.806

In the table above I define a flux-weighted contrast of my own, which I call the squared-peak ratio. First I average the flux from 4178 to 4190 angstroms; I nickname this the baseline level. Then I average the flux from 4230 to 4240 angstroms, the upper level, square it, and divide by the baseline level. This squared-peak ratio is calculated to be 14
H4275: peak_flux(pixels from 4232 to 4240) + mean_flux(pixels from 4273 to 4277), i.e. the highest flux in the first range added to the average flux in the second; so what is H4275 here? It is 11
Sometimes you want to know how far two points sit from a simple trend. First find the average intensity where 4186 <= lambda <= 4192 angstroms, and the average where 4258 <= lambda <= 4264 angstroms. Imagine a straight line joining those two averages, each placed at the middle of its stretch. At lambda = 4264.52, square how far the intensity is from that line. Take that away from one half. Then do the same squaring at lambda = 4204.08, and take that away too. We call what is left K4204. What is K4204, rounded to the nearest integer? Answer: 0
